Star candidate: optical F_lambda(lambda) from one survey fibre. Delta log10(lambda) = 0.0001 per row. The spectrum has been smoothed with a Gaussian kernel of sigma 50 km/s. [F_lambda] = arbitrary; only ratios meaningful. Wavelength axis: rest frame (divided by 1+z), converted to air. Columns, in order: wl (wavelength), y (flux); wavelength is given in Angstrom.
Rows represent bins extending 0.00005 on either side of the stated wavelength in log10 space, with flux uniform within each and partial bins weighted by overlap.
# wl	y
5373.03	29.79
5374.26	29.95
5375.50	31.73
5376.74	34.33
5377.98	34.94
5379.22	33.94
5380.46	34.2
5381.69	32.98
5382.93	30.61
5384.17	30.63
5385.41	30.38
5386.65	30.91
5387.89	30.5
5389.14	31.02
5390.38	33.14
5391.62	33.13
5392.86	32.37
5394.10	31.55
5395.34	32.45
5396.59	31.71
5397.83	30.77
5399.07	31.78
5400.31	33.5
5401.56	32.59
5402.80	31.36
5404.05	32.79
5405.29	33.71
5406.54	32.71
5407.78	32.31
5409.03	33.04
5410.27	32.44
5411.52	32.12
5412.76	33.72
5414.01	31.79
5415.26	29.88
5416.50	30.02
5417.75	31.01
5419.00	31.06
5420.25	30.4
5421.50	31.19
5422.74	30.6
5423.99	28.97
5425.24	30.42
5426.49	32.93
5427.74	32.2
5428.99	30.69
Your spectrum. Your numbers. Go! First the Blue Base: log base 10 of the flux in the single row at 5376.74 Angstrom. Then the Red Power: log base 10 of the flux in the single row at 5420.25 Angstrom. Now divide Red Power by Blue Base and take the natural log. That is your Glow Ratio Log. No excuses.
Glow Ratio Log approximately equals -0.035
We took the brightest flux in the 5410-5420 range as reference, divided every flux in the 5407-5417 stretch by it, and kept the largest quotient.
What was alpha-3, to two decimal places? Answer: 1.00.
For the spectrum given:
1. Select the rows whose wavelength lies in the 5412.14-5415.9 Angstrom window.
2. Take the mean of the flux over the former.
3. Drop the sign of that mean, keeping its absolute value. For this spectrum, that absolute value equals 31.8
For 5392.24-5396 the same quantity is 32.1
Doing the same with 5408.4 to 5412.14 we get 32.5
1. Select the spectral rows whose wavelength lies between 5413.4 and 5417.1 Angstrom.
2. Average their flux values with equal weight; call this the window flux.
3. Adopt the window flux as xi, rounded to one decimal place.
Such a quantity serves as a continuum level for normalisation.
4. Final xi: 30.6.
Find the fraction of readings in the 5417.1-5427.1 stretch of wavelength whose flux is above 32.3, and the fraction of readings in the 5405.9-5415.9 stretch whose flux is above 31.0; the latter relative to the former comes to 7.0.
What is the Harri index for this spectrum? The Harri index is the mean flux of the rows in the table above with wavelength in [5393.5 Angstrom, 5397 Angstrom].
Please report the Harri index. 31.9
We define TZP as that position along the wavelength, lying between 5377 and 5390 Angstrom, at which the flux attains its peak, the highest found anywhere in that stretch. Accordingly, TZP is 5377.98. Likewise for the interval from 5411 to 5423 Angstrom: 5412.76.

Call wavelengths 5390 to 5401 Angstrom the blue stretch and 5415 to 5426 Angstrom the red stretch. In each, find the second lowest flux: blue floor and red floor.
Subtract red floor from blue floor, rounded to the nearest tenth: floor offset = 1.7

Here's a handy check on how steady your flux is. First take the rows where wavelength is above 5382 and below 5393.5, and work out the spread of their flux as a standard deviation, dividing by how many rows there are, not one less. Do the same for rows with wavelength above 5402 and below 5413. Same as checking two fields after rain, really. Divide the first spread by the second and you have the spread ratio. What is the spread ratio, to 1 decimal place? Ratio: 1.5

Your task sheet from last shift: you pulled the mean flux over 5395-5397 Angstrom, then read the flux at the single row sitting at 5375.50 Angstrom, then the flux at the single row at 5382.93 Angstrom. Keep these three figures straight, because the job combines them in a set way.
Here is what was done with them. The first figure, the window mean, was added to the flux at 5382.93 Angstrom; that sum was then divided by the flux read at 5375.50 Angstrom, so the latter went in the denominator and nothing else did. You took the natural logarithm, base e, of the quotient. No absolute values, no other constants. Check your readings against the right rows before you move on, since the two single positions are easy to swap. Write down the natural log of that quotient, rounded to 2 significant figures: 0.68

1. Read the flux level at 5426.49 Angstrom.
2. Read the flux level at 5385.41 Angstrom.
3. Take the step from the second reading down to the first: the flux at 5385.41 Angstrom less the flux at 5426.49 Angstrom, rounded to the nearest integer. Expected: -3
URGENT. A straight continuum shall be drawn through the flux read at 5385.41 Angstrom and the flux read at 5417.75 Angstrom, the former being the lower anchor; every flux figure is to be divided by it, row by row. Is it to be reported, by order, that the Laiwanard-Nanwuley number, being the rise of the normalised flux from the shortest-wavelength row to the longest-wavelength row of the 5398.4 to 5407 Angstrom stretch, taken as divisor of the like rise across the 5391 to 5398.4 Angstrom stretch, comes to -3.2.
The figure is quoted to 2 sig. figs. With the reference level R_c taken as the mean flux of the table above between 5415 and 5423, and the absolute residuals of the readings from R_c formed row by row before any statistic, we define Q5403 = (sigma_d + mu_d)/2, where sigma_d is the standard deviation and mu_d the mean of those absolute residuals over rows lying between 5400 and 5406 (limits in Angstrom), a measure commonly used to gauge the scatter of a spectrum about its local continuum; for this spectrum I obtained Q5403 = 1.5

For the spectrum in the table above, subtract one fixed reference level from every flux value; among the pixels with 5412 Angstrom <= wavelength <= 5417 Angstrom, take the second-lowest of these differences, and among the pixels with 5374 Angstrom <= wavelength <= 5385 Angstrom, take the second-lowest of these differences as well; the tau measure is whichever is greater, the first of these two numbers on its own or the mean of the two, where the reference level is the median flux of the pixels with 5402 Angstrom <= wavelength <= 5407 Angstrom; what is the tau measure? -2.4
